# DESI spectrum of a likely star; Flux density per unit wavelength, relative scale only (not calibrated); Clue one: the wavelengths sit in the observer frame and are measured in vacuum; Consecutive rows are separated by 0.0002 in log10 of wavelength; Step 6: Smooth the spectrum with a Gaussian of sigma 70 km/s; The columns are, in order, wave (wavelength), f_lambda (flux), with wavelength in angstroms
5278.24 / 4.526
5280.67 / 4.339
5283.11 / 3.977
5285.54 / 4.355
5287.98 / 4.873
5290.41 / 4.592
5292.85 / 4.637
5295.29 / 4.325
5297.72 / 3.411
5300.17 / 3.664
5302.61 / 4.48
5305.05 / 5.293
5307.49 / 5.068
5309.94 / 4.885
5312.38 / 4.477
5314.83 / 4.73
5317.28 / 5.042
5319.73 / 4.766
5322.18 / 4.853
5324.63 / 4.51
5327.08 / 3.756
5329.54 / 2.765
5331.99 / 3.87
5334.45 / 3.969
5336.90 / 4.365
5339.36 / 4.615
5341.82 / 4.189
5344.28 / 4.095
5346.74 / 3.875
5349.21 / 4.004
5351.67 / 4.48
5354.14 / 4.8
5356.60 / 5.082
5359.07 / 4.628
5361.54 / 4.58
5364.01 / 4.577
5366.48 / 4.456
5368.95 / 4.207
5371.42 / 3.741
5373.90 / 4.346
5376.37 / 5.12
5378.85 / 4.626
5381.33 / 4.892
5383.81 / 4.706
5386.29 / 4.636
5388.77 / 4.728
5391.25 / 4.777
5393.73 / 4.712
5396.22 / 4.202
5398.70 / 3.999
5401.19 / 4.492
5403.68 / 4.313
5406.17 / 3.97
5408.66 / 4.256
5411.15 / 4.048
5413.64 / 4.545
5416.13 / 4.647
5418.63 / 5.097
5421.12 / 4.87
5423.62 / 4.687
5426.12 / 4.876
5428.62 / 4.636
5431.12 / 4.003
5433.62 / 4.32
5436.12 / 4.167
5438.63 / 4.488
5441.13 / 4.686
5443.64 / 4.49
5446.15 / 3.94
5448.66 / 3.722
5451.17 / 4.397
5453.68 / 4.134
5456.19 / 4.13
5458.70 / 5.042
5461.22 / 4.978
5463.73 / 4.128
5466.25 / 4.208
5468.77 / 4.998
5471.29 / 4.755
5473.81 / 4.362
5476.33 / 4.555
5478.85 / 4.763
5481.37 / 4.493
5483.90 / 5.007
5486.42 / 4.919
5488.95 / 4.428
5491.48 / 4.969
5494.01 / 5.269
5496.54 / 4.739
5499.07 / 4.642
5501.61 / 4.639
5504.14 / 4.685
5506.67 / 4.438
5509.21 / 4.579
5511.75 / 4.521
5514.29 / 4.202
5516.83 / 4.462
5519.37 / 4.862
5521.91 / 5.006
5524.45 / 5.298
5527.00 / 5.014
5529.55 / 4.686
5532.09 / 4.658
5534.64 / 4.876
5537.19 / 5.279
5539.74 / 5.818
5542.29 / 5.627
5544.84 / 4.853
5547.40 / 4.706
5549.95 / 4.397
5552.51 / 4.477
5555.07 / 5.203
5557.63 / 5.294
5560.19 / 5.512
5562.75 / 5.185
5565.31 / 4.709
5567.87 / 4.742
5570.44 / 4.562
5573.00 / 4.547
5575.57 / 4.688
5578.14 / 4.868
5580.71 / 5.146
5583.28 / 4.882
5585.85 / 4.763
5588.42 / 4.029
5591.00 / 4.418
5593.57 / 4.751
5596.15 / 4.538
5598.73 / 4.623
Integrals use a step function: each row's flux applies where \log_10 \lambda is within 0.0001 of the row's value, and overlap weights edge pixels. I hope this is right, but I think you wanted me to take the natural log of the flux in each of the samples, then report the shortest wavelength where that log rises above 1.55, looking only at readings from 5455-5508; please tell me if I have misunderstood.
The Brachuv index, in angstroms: 5458.70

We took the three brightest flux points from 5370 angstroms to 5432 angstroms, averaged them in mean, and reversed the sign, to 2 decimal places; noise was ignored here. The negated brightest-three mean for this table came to -5.04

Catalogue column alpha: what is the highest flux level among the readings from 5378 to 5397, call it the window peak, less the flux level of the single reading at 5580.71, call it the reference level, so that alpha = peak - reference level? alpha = -0.3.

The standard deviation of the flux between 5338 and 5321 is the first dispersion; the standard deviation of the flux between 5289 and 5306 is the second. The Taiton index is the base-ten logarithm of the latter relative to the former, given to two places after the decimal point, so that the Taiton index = -0.03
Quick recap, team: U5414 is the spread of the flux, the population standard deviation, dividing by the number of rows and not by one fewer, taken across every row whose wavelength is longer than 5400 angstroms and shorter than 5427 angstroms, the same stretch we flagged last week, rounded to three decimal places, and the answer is 0.339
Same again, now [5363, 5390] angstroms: 0.348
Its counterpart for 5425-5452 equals 0.334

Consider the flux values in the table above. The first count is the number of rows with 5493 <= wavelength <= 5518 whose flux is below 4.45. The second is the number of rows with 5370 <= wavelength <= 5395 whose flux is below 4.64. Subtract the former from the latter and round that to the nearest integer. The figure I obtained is 2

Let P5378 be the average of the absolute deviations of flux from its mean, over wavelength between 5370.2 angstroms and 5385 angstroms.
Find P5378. 0.35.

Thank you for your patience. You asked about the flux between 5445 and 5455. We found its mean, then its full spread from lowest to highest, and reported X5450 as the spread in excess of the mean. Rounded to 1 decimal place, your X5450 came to -3.4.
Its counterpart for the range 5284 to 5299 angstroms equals -2.9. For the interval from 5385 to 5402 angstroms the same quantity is -3.7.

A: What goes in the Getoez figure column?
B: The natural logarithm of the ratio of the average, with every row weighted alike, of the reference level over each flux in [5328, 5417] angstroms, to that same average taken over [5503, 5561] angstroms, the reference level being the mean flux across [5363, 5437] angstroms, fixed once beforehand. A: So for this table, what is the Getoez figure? 0.117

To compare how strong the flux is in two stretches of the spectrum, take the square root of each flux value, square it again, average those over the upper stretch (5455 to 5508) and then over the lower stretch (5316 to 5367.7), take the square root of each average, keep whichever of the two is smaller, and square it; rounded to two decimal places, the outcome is 4.35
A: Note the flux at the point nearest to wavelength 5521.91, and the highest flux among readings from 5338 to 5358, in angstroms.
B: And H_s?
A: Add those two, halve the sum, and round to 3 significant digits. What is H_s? 5.04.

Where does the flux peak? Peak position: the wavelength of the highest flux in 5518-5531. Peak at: 5524.45 angstroms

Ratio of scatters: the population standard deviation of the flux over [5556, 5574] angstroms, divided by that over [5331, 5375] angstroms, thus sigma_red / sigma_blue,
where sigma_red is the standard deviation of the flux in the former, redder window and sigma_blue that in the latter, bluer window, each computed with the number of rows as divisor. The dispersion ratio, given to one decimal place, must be 1.0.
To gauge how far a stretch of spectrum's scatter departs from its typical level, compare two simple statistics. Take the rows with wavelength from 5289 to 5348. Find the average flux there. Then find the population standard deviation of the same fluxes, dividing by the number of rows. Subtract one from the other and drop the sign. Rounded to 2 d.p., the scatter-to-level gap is 3.77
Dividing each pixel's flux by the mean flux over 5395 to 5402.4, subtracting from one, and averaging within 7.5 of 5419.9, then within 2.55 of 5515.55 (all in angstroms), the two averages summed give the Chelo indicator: -0.155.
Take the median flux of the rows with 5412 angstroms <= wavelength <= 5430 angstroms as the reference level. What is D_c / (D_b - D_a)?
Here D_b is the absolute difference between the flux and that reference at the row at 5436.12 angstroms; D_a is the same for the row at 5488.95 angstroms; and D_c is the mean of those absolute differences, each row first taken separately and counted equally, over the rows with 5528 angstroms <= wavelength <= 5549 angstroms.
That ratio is 1.5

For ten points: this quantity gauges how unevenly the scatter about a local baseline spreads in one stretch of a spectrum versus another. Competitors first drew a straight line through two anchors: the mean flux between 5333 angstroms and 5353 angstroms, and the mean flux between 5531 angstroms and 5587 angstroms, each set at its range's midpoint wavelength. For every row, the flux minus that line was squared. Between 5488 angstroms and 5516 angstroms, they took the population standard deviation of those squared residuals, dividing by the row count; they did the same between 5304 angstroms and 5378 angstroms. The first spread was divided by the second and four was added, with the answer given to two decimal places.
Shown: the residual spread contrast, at 4.25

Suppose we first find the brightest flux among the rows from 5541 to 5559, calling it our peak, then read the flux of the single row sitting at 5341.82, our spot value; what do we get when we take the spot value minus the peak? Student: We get -1.4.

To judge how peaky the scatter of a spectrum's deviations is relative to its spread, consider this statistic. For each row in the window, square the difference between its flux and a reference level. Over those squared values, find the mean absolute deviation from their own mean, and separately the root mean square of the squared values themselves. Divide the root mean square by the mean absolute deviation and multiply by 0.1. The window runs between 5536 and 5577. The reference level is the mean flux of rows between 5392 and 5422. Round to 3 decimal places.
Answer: 0.158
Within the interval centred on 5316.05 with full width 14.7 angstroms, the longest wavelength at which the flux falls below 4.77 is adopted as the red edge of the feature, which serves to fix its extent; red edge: 5319.73 angstroms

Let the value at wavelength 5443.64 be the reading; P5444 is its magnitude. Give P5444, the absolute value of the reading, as 4.49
